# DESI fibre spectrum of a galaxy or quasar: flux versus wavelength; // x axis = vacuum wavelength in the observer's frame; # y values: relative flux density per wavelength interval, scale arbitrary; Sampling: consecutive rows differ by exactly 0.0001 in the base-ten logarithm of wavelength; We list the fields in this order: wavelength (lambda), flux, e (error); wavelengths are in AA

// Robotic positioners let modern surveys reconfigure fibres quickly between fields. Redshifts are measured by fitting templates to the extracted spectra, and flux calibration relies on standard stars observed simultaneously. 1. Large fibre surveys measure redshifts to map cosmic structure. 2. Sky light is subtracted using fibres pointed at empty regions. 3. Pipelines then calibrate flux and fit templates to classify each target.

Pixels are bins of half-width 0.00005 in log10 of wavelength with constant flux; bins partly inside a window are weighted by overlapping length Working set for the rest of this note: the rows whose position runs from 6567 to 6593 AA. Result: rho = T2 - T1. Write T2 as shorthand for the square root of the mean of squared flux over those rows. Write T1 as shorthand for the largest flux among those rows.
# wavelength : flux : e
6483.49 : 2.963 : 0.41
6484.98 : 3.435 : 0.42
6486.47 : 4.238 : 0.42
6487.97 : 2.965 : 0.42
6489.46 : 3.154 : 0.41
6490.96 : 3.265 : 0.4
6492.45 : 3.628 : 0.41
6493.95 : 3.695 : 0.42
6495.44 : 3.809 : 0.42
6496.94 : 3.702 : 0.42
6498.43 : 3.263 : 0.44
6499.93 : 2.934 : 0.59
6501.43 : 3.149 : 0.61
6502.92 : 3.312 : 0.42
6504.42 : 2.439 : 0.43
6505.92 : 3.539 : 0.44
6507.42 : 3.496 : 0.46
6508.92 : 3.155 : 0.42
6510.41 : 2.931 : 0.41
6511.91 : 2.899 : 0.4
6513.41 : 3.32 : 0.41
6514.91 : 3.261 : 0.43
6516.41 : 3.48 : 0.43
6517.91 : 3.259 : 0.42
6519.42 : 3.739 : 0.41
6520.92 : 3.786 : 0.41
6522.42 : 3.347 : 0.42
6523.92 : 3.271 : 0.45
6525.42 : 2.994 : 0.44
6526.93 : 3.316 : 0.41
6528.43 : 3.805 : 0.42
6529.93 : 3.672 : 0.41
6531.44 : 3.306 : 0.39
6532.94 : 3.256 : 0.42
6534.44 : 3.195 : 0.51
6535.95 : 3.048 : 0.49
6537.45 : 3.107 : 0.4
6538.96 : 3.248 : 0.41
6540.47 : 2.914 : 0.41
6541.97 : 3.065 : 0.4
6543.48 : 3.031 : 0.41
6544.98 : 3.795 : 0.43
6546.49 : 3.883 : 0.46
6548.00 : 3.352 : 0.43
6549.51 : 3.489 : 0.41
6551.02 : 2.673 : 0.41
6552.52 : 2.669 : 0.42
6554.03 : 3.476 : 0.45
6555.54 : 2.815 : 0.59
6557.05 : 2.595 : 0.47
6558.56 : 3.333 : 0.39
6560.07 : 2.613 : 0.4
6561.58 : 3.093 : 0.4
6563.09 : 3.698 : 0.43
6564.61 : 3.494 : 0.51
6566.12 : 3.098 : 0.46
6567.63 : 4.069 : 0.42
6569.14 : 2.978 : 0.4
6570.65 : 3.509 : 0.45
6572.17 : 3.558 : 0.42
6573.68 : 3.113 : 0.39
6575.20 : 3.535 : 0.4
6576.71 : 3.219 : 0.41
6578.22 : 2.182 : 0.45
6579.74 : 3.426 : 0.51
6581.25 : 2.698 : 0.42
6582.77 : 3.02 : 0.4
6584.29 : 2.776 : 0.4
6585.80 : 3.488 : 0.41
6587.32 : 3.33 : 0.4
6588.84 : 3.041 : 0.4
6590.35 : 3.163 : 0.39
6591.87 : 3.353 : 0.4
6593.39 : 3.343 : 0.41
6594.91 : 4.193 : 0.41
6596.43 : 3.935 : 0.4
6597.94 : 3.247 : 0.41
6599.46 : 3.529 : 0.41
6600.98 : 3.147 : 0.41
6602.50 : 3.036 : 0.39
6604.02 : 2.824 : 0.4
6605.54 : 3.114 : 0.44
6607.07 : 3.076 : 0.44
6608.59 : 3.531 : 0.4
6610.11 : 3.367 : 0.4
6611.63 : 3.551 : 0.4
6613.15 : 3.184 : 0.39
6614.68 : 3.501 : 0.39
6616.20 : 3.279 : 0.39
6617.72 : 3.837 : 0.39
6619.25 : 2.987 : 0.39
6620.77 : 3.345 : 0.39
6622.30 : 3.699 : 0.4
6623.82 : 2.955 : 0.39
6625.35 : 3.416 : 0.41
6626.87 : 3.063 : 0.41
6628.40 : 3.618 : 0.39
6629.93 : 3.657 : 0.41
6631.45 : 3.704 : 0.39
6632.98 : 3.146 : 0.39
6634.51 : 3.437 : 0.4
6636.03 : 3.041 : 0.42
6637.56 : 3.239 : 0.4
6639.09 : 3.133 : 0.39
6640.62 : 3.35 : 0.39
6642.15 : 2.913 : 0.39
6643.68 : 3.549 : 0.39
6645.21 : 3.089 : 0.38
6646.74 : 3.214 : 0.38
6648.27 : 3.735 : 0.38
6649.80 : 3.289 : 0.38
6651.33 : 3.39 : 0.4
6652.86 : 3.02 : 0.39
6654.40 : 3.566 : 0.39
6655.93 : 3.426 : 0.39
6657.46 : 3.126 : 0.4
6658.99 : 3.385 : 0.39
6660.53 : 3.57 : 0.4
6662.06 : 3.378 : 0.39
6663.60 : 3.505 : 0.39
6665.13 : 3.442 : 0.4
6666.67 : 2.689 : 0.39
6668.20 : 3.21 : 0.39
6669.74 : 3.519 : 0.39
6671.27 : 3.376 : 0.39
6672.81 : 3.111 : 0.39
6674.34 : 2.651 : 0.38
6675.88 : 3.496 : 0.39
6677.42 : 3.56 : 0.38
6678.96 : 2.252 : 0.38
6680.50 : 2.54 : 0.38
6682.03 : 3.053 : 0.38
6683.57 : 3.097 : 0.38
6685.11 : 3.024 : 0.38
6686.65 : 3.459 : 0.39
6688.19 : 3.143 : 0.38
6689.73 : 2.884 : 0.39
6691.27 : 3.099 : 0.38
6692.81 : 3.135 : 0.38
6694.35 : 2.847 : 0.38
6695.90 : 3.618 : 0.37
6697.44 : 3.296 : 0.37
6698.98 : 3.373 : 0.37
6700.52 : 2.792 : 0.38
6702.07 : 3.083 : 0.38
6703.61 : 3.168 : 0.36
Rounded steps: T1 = 4.069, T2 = 3.23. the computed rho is -0.8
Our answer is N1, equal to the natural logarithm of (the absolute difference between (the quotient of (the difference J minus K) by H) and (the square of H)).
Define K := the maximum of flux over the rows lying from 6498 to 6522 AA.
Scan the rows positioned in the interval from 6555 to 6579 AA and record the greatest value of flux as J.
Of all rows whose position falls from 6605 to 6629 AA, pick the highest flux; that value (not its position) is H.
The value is 2.68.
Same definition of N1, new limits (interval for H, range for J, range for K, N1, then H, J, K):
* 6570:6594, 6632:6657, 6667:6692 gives 2.53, 3.558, 3.735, 3.56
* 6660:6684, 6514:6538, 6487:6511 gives 2.55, 3.57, 3.805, 3.809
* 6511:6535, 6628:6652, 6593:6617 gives 2.68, 3.805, 3.735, 4.193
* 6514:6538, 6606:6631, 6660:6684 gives 2.67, 3.805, 3.837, 3.57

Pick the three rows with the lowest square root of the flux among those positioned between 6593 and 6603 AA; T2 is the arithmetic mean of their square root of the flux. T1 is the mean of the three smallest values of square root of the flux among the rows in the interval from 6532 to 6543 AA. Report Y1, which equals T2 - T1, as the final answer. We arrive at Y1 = 0.04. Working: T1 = 1.735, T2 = 1.77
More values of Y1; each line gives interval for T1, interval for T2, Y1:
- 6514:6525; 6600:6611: -0.08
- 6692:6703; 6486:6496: 0.06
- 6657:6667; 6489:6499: 0.05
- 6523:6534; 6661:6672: -0.02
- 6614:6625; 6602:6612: -0.03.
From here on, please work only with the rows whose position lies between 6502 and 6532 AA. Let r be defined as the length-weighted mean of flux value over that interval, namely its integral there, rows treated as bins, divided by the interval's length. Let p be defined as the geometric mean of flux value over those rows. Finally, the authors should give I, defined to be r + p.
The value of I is 6.61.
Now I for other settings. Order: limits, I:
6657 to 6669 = 6.57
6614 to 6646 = 6.65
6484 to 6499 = 7.01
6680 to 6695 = 6.06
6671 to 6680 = 6.07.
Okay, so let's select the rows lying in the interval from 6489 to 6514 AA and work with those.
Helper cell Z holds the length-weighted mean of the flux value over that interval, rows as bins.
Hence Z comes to 3.28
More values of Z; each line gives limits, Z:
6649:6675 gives 3.28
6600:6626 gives 3.29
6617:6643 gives 3.33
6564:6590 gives 3.21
